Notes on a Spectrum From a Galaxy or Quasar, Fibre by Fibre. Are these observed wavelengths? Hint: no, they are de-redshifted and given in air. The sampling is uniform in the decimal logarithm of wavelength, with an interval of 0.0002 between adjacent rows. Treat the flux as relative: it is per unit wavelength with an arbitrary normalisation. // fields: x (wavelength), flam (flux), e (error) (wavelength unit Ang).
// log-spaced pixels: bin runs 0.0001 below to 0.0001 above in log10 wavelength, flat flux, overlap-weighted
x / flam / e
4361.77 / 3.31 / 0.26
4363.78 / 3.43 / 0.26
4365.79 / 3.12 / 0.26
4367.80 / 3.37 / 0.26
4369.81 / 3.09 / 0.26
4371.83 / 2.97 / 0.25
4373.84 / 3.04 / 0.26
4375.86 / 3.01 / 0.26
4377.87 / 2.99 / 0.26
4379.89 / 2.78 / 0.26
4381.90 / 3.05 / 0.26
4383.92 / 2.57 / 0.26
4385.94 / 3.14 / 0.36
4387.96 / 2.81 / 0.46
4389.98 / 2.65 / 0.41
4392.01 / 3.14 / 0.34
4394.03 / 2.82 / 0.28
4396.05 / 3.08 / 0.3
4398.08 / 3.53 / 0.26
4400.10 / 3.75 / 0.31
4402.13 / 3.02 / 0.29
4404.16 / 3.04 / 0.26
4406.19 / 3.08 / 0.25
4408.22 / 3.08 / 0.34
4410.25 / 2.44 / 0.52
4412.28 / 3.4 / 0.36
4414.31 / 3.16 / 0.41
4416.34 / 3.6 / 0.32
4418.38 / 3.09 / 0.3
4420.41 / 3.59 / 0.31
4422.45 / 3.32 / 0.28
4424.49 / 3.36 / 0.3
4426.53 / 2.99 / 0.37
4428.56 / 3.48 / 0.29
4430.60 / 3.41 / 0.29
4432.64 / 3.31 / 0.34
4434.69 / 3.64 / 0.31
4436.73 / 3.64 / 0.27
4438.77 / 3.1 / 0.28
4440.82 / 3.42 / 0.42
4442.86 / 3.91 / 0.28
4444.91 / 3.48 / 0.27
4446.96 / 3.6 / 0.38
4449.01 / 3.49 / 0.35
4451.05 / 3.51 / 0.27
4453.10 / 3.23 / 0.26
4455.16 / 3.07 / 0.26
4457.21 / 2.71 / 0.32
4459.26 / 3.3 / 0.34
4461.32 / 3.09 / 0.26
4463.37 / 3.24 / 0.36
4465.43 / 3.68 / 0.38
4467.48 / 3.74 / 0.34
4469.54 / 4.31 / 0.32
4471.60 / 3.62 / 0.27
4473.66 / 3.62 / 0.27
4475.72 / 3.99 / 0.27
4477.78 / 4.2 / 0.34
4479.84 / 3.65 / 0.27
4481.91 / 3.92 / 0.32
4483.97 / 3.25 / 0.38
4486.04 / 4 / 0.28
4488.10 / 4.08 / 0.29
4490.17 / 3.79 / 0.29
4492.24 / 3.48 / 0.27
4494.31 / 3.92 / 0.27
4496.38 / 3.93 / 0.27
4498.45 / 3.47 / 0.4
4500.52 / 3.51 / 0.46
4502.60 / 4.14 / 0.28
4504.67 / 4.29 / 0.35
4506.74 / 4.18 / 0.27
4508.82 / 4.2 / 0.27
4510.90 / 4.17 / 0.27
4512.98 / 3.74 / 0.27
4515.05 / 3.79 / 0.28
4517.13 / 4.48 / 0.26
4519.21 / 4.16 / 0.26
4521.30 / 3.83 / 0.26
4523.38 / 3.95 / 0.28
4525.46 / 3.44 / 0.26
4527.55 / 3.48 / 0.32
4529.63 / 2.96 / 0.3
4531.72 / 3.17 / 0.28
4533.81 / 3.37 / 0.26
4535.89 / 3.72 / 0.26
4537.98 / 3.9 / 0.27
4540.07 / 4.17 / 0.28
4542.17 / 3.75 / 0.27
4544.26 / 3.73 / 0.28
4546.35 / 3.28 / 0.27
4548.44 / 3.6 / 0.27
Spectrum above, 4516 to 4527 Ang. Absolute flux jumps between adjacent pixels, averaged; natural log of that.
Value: -1.14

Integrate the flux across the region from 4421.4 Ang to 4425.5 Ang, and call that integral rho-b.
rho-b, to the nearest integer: 14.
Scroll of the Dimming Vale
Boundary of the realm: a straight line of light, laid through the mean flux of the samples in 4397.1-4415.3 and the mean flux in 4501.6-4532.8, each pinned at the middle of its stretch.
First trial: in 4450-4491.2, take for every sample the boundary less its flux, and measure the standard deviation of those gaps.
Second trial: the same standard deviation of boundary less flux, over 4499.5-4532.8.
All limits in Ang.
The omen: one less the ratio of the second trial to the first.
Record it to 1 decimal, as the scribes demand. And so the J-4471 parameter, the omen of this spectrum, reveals -0.2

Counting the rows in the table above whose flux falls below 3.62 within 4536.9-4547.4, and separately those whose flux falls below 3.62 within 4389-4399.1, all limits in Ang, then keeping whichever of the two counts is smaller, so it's 1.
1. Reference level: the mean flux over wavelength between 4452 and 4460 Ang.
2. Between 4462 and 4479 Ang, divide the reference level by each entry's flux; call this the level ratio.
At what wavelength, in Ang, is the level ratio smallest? 4469.54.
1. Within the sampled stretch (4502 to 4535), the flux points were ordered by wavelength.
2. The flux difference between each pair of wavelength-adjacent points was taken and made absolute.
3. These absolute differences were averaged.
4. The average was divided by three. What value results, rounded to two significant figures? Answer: 0.083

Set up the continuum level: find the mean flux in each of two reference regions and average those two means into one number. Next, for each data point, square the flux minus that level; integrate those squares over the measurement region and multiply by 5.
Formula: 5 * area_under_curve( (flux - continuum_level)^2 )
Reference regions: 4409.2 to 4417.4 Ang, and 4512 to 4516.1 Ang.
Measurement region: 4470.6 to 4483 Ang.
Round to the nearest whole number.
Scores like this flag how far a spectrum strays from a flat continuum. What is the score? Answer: 12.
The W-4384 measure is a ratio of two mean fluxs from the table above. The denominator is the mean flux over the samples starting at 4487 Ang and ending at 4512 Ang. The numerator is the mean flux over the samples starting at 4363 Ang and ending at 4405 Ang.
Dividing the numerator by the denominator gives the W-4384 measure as 0.78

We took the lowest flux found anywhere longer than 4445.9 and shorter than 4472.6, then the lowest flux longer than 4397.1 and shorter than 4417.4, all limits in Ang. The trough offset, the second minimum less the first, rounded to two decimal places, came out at -0.27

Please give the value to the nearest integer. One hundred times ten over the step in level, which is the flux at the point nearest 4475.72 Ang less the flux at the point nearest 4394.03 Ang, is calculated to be 855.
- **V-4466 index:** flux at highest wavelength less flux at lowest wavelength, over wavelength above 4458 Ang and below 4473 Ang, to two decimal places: 0.32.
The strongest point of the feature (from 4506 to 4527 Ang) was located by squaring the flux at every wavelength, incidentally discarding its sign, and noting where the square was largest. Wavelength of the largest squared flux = 4517.13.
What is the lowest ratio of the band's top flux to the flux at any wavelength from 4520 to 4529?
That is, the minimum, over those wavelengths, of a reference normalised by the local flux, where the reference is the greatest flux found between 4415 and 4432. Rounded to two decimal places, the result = 0.91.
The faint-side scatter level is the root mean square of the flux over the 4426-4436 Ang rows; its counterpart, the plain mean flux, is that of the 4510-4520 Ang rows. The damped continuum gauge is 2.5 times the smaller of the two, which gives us 8.43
